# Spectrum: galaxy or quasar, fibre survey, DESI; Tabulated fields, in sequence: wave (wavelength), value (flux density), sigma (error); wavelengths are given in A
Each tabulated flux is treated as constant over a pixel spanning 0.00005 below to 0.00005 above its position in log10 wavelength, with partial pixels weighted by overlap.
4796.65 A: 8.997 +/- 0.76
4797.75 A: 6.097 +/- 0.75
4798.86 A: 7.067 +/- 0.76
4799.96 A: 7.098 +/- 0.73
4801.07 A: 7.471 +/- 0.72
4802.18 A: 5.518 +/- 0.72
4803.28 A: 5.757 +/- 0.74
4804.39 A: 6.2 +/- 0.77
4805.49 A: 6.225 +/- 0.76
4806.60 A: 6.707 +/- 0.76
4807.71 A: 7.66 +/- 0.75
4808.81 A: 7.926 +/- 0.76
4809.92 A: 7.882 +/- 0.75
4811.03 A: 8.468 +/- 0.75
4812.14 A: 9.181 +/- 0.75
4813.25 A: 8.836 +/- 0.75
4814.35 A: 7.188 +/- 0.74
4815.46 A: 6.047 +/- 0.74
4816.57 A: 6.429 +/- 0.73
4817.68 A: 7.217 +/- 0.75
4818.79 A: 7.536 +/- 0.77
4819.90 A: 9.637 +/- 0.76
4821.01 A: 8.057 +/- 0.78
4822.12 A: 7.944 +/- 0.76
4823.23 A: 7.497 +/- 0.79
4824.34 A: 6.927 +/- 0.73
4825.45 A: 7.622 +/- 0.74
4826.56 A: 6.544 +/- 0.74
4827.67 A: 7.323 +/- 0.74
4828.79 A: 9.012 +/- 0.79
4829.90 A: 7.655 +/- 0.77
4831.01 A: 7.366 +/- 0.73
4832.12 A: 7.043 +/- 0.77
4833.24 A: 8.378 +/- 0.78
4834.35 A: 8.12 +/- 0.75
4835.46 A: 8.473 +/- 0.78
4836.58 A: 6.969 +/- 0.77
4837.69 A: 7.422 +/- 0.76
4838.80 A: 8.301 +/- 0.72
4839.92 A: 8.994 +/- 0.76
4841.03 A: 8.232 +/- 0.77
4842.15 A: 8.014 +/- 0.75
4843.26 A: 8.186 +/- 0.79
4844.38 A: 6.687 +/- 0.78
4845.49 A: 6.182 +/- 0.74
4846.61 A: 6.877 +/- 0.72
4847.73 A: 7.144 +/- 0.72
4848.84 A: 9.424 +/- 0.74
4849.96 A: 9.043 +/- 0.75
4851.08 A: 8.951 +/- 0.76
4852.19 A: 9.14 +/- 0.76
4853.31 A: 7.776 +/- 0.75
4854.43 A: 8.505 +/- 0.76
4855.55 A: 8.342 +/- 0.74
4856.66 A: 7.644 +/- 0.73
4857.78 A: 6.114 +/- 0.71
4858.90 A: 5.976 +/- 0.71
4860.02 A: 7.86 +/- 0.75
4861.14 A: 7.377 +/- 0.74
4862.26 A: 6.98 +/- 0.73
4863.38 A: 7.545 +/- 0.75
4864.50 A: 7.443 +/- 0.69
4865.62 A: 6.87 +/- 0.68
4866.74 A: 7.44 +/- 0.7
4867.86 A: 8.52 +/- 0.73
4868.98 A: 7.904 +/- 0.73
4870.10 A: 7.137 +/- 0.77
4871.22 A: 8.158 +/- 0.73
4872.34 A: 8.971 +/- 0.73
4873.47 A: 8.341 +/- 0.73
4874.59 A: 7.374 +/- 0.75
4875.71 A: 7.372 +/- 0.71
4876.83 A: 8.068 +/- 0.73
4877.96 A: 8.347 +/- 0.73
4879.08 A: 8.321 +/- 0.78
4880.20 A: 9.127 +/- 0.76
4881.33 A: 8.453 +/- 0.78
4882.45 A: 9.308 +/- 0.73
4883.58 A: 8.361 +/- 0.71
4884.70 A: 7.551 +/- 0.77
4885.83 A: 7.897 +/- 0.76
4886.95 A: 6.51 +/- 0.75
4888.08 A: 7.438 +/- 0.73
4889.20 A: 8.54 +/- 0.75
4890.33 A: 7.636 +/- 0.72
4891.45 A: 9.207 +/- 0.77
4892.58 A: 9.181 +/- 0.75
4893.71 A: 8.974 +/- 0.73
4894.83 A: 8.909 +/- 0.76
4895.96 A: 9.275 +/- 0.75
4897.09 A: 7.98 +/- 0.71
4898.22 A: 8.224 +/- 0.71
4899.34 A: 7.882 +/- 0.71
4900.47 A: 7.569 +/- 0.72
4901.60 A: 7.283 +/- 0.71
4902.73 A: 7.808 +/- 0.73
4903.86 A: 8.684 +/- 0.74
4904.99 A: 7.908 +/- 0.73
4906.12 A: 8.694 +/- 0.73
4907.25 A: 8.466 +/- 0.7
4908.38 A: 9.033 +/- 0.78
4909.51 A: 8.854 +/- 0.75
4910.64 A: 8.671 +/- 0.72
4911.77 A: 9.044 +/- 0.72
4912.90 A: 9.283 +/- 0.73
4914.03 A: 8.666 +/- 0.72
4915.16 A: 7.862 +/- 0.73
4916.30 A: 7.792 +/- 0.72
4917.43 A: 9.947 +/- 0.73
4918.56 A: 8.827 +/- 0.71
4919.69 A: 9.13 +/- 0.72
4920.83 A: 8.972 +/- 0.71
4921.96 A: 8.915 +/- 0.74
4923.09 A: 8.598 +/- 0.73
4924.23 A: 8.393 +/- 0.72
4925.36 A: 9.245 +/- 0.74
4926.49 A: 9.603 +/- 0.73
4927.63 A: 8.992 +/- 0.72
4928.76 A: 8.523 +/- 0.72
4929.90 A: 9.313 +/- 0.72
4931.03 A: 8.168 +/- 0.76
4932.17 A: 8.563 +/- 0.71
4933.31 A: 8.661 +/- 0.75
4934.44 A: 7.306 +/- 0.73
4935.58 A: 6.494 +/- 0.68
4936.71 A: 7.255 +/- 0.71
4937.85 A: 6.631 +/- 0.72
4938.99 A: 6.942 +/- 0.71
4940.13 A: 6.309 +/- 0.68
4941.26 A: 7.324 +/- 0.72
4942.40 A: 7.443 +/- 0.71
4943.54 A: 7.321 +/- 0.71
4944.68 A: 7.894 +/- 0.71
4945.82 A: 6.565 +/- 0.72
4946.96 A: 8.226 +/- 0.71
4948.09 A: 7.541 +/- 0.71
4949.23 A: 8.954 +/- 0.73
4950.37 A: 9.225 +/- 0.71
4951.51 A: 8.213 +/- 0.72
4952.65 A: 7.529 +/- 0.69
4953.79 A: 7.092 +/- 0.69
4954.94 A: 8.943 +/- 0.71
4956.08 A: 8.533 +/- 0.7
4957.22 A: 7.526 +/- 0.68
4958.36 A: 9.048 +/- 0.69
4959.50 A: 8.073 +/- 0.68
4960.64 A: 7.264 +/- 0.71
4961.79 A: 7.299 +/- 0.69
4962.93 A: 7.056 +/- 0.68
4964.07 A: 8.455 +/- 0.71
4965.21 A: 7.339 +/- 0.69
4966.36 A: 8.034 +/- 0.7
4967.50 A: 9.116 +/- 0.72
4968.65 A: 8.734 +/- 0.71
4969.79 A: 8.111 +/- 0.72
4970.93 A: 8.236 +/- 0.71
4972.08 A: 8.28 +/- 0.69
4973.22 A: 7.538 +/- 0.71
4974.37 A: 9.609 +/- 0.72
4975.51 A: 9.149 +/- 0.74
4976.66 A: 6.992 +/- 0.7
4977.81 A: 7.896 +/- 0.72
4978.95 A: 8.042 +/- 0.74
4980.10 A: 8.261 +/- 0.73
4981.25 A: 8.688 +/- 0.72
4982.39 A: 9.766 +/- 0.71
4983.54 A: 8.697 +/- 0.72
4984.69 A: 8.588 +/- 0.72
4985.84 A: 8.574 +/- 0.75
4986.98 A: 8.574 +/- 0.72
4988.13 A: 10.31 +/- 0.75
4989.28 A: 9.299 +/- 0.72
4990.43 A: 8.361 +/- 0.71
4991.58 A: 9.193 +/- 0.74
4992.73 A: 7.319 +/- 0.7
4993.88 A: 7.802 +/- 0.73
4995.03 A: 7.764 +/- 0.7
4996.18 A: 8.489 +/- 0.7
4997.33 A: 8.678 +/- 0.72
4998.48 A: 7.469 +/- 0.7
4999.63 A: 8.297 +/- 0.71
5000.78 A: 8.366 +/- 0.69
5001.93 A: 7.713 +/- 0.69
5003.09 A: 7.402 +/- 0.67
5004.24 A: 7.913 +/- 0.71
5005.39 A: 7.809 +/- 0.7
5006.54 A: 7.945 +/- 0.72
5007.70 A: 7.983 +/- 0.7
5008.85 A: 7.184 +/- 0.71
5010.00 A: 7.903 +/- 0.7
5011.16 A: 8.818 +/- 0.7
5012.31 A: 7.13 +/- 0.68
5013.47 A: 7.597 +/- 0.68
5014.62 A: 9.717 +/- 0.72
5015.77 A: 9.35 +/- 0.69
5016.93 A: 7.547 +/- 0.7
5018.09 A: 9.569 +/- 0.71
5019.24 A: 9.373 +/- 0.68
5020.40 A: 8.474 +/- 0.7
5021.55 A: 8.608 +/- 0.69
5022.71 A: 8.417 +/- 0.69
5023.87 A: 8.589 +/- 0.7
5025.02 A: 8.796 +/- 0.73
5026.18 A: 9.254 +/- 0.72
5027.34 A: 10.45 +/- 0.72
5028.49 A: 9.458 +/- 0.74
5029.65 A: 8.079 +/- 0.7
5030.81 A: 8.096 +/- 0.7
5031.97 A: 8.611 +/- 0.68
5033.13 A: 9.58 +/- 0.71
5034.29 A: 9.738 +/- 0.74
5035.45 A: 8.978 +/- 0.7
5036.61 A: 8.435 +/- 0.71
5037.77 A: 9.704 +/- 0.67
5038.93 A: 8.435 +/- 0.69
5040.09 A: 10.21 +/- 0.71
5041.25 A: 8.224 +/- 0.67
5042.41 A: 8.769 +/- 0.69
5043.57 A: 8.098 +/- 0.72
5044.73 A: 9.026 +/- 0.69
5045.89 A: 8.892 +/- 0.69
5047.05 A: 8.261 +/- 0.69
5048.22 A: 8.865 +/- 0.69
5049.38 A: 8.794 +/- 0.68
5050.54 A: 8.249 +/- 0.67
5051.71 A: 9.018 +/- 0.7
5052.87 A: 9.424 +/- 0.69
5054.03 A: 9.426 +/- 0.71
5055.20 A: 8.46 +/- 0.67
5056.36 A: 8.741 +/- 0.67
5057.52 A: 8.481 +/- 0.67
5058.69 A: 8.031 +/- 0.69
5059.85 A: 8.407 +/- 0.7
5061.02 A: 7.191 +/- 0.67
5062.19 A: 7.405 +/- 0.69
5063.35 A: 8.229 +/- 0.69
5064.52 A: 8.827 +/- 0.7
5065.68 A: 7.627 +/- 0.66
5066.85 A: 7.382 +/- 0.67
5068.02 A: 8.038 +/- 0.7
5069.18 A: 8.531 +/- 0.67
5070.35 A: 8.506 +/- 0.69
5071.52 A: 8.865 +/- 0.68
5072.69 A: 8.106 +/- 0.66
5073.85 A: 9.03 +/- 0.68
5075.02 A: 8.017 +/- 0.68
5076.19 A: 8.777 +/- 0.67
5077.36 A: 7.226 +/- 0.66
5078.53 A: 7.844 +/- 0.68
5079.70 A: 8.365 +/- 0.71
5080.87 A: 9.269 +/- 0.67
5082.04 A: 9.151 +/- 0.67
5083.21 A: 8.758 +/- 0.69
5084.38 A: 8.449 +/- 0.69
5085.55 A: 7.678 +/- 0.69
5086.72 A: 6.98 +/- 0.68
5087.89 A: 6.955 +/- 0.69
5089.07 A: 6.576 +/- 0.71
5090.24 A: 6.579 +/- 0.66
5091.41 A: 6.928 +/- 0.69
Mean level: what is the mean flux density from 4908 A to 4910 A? 8.94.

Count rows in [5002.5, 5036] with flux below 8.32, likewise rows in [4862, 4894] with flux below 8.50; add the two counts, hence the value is 33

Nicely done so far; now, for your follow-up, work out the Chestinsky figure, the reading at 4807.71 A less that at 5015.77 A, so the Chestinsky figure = -1.7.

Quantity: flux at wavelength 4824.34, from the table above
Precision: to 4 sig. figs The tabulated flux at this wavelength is 6.927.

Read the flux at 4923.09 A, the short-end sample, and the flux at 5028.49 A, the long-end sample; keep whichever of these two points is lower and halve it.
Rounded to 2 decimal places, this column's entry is 4.30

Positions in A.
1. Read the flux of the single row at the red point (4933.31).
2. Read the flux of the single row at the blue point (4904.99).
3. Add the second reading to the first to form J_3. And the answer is 16.6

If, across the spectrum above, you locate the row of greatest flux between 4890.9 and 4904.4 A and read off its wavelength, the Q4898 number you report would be 4895.96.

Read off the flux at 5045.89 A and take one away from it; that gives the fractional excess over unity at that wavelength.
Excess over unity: 7.9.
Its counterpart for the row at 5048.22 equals 7.9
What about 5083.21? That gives 7.8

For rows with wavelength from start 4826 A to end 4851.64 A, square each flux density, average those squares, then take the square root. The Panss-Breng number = 7.9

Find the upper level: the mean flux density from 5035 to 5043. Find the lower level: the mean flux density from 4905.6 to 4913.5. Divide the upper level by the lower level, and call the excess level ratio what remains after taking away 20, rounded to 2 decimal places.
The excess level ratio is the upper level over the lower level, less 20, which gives -18.99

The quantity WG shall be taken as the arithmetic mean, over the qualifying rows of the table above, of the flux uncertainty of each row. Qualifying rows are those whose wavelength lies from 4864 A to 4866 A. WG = 0.685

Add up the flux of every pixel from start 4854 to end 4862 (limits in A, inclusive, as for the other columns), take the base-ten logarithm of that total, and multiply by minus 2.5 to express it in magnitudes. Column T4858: -4.29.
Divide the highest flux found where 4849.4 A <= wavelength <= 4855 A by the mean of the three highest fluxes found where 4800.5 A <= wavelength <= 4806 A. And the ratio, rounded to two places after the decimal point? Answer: 1.38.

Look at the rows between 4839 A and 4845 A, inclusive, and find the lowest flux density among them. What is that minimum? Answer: 6.687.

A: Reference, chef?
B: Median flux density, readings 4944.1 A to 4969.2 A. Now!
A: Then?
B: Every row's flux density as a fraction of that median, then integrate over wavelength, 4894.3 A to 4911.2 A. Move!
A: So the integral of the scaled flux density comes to 18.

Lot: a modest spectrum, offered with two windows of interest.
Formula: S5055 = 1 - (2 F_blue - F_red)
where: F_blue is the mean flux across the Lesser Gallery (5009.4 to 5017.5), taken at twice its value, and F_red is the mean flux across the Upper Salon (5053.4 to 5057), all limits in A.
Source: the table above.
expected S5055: -6.7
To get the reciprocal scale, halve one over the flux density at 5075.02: 0.062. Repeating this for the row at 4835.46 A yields 0.059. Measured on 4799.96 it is 0.070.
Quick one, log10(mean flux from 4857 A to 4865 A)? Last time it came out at 0.848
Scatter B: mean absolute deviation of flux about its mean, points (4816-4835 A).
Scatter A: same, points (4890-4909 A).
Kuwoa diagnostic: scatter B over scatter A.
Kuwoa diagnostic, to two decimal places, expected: 1.06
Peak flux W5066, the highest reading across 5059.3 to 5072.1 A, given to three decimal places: 8.865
